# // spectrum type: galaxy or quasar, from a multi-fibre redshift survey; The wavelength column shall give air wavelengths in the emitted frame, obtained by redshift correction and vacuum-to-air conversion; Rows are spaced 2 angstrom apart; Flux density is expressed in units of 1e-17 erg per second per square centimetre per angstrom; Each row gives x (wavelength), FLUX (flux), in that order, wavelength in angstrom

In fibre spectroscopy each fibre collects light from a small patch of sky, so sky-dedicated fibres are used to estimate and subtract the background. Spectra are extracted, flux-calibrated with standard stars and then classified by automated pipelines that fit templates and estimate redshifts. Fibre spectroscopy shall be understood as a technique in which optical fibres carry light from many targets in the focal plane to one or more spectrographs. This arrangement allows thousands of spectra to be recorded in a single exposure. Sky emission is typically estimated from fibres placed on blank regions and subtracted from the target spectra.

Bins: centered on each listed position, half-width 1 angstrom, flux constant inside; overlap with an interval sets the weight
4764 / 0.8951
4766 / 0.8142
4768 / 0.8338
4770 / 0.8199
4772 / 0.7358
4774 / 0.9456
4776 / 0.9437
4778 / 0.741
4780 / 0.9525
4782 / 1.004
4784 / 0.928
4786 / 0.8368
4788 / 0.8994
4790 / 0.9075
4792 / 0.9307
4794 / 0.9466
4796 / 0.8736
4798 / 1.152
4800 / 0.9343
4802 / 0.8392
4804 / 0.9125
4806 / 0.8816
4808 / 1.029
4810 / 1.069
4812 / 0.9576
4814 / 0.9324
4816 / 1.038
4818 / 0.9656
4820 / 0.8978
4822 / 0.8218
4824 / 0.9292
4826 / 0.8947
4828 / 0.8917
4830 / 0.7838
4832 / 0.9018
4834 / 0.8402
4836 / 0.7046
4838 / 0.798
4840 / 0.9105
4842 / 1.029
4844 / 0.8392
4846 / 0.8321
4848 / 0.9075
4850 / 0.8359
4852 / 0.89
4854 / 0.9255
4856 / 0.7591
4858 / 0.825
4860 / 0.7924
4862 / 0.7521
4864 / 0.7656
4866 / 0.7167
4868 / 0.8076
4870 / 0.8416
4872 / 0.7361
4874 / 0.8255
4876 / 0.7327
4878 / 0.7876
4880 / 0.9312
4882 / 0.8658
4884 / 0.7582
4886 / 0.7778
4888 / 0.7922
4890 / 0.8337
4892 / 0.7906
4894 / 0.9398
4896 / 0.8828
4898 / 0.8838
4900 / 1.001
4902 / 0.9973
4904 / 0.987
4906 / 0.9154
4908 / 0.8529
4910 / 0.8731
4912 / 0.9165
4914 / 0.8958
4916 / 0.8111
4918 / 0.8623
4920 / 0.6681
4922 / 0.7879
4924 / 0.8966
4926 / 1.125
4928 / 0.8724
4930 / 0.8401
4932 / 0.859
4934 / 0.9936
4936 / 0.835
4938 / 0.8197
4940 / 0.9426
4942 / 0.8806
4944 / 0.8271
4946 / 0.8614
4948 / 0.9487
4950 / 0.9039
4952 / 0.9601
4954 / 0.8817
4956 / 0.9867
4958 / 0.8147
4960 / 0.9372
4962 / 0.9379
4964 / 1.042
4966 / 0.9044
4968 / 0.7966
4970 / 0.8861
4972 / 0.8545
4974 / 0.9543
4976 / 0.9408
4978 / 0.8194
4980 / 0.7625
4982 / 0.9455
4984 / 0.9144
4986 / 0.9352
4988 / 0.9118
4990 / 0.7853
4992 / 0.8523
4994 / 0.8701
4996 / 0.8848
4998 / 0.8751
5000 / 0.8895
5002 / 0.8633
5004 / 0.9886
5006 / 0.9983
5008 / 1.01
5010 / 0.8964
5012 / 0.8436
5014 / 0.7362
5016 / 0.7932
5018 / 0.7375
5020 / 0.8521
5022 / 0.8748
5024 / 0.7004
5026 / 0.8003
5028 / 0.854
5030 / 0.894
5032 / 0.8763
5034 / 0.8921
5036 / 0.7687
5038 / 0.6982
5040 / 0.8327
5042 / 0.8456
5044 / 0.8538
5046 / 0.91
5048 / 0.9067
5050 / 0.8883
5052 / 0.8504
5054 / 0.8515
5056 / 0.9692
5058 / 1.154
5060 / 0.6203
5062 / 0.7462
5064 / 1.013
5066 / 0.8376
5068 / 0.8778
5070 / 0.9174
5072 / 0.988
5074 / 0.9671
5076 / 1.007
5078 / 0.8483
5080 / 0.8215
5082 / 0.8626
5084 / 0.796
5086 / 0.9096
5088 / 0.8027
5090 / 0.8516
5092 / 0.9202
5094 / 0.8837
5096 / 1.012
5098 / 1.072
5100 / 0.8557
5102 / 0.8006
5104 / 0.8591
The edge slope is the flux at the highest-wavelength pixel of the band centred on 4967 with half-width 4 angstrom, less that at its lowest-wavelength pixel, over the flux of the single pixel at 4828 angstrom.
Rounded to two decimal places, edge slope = -0.17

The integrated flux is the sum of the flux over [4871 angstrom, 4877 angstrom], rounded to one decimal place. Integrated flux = 2.3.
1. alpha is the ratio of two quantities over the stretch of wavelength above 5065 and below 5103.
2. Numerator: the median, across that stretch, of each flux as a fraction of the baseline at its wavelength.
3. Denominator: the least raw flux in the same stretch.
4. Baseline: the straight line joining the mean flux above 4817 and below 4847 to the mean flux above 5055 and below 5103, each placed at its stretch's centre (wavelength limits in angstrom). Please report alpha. 1.23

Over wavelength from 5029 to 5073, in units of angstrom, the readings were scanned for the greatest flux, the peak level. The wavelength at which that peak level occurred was 5058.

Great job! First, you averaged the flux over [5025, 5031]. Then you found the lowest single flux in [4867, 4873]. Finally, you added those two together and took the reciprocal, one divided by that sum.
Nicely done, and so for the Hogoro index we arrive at 0.631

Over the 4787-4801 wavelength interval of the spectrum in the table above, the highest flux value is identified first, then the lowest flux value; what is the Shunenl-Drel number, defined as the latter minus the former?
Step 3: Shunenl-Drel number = -0.28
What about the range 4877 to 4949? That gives -0.46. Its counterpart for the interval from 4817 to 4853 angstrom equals -0.32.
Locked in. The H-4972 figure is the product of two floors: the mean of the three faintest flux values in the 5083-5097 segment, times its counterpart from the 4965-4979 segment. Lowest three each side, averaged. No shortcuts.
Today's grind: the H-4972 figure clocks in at 0.673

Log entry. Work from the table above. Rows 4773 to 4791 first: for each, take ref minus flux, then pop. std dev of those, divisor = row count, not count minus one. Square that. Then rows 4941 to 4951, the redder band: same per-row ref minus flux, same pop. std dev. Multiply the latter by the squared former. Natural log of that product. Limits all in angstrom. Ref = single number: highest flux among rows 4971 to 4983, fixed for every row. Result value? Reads -8.4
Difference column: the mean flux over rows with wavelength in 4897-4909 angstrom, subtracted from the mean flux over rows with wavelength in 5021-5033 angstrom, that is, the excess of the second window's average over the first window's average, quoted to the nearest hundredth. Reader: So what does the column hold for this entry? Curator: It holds -0.11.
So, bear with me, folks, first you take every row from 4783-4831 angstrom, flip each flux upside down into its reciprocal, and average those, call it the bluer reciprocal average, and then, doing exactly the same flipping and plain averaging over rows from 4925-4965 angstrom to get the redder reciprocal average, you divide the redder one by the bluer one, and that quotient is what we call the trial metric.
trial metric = 1.02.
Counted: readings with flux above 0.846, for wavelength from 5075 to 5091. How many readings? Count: 5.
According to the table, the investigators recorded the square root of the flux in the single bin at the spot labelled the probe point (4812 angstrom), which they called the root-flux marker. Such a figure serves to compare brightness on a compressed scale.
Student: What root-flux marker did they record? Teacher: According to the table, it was 0.98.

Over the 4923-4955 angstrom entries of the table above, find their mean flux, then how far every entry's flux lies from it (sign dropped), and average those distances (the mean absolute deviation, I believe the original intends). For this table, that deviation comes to 0.057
